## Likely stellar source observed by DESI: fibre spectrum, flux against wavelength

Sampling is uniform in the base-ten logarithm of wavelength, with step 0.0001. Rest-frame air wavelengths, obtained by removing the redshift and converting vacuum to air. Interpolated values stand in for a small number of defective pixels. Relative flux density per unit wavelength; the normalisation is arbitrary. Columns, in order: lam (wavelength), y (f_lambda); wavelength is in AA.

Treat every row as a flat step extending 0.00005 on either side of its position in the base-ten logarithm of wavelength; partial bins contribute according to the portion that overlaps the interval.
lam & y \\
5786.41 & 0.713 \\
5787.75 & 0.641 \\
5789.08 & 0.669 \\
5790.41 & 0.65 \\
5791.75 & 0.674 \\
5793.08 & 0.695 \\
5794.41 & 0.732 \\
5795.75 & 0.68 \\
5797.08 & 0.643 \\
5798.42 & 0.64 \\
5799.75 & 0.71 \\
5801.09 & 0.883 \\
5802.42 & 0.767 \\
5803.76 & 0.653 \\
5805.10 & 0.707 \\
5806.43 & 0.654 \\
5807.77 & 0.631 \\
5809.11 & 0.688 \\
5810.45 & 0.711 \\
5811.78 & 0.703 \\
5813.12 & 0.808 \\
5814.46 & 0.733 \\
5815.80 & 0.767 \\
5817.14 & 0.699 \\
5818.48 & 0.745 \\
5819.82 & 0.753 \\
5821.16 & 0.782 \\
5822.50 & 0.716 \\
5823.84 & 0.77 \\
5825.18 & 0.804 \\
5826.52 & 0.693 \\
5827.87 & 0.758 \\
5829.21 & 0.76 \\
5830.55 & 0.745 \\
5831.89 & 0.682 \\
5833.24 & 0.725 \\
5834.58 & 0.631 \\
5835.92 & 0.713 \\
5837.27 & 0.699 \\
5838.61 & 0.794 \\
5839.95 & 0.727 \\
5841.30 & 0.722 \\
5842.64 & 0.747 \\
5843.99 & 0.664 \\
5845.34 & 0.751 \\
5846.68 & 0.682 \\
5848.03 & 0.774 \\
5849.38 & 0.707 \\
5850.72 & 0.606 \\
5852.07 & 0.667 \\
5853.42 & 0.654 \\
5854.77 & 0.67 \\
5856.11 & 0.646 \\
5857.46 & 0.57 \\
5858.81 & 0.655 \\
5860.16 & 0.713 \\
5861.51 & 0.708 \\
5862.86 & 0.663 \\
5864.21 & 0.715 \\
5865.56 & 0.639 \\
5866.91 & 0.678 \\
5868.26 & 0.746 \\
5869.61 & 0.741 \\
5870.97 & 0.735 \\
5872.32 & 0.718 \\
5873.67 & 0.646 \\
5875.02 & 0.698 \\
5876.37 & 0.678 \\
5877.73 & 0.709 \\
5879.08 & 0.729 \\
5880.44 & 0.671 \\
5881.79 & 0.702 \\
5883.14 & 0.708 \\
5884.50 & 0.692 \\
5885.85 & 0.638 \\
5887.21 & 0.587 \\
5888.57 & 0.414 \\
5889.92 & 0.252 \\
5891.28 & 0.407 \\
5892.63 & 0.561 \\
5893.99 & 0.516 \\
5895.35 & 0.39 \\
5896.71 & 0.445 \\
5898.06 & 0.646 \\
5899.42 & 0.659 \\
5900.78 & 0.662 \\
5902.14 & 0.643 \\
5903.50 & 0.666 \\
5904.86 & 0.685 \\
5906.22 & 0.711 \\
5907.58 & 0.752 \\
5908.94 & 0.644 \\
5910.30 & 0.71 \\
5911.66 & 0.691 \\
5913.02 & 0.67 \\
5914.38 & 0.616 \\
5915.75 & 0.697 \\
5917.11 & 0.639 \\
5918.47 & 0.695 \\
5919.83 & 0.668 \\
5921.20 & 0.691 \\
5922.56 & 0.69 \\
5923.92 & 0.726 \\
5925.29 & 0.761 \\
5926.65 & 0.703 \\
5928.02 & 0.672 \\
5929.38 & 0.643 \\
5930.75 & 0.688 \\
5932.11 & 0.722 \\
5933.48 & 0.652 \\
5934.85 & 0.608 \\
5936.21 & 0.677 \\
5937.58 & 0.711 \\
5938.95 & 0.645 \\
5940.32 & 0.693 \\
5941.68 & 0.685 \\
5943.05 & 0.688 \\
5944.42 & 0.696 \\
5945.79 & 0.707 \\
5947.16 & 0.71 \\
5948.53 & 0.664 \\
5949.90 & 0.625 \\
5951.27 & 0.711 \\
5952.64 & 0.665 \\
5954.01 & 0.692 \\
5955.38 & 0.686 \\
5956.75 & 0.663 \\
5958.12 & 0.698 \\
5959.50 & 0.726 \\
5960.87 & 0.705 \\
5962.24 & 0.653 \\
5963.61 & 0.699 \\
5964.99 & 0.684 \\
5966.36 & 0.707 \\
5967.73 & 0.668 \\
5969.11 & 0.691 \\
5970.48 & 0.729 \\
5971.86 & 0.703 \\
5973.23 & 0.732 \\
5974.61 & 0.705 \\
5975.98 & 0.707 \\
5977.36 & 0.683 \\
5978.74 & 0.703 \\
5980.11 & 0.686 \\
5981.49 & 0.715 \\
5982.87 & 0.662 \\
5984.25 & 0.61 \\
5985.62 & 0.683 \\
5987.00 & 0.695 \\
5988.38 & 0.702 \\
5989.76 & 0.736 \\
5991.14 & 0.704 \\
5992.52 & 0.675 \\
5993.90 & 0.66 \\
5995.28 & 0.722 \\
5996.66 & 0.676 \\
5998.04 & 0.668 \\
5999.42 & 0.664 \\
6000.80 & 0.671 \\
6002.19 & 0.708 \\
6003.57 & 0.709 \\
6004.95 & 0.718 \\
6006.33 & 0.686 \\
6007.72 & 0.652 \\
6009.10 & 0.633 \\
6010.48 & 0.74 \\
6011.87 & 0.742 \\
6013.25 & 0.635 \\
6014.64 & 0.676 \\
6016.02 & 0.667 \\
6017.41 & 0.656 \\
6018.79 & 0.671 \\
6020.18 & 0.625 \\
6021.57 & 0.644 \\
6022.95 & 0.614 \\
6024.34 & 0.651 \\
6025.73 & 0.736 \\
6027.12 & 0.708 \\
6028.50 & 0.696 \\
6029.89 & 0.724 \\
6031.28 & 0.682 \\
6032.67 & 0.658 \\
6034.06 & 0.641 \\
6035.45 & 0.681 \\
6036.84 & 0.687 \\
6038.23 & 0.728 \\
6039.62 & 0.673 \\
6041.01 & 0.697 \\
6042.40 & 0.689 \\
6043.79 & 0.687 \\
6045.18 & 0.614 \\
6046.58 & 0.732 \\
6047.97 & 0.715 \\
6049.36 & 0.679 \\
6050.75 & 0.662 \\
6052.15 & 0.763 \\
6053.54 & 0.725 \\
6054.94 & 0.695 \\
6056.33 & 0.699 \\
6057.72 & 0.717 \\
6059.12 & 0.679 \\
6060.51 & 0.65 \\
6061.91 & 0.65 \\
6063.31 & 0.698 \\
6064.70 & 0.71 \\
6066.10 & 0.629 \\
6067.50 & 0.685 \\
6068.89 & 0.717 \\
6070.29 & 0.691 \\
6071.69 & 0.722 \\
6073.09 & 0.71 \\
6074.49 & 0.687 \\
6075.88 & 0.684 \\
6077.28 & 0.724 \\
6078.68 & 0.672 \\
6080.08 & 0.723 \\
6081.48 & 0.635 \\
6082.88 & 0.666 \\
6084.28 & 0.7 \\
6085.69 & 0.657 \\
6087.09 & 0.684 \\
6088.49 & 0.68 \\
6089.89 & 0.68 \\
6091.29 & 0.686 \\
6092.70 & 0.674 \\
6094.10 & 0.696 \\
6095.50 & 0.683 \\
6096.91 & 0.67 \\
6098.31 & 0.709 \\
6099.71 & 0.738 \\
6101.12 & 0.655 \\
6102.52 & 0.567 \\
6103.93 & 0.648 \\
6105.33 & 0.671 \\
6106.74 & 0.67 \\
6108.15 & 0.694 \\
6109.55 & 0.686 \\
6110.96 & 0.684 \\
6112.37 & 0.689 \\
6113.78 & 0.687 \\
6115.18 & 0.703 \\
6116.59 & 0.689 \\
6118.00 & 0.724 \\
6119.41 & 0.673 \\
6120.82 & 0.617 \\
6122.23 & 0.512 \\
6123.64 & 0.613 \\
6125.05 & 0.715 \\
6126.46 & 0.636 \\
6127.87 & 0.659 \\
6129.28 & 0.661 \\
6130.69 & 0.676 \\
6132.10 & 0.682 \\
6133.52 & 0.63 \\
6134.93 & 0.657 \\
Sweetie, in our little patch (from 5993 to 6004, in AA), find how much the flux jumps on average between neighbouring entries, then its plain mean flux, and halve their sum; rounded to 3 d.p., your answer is 0.354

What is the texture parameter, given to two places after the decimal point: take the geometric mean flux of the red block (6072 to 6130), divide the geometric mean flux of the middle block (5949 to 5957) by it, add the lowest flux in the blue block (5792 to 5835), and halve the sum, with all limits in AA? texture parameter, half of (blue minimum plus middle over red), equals 0.82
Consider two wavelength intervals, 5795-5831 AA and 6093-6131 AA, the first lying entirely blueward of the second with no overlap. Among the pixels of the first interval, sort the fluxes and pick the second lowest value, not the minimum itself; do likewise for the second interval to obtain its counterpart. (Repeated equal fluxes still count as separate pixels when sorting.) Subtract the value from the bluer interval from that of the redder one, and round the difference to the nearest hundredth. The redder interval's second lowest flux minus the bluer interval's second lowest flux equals -0.07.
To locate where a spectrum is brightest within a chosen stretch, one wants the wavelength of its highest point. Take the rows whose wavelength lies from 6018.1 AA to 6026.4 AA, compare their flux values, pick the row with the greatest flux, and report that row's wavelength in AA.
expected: 6025.73 AA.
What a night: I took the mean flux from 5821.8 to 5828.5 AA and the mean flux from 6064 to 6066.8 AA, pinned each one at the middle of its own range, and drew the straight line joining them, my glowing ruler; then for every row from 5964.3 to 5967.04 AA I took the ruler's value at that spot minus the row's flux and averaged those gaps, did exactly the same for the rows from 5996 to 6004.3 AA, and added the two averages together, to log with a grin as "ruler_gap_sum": 0.015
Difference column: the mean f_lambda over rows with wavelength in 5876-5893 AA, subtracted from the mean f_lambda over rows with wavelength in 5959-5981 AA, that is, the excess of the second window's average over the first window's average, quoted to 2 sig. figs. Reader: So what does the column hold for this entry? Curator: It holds 0.10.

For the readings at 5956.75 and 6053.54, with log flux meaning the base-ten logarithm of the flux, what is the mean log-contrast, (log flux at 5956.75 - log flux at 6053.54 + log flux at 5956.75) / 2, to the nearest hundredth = -0.11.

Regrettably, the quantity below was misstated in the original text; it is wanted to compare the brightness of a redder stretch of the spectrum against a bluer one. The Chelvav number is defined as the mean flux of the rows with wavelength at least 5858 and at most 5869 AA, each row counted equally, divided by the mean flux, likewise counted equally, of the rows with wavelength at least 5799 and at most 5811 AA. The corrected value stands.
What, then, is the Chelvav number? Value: 0.97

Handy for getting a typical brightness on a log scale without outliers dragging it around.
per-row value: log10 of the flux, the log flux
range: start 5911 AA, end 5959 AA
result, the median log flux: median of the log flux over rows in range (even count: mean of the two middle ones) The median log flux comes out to -0.162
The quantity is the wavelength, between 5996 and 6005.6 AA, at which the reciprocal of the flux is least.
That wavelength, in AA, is 6004.95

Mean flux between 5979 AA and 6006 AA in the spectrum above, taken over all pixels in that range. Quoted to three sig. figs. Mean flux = 0.688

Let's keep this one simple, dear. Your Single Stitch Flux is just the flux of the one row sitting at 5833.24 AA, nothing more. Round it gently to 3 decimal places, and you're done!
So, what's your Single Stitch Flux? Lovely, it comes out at 0.725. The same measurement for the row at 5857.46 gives 0.570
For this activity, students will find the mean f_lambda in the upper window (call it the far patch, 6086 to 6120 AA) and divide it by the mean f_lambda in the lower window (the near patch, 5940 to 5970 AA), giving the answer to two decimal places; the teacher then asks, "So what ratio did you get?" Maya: 0.99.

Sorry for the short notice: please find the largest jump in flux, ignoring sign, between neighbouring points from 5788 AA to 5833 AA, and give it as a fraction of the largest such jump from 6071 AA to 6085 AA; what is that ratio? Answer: 1.97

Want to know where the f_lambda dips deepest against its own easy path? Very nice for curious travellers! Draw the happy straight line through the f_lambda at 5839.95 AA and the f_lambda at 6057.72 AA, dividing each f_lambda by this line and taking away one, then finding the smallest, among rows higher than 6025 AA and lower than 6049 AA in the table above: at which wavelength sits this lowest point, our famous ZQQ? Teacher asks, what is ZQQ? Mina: 6045.18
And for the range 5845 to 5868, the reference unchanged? 5857.46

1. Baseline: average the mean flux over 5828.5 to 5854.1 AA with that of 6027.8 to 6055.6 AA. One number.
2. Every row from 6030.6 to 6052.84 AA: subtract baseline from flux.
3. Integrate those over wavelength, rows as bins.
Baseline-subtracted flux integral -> -0.3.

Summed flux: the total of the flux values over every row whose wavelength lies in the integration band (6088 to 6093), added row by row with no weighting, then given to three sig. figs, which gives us 2.72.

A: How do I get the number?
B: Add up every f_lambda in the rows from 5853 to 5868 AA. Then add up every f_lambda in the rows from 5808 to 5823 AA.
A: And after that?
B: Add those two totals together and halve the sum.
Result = 7.71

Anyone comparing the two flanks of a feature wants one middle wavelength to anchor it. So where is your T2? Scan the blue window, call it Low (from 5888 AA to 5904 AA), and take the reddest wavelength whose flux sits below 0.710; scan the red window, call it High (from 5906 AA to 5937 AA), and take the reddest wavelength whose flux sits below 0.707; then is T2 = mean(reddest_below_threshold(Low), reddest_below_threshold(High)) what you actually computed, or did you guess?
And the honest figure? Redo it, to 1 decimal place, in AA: 5919.9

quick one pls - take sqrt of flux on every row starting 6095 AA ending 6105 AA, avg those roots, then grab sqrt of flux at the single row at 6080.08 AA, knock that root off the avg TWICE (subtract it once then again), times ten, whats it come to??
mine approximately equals -8.84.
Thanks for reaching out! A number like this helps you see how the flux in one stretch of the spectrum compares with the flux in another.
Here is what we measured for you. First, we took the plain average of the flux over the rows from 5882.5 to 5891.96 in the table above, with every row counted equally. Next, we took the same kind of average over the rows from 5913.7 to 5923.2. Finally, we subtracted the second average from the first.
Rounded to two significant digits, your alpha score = -0.14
